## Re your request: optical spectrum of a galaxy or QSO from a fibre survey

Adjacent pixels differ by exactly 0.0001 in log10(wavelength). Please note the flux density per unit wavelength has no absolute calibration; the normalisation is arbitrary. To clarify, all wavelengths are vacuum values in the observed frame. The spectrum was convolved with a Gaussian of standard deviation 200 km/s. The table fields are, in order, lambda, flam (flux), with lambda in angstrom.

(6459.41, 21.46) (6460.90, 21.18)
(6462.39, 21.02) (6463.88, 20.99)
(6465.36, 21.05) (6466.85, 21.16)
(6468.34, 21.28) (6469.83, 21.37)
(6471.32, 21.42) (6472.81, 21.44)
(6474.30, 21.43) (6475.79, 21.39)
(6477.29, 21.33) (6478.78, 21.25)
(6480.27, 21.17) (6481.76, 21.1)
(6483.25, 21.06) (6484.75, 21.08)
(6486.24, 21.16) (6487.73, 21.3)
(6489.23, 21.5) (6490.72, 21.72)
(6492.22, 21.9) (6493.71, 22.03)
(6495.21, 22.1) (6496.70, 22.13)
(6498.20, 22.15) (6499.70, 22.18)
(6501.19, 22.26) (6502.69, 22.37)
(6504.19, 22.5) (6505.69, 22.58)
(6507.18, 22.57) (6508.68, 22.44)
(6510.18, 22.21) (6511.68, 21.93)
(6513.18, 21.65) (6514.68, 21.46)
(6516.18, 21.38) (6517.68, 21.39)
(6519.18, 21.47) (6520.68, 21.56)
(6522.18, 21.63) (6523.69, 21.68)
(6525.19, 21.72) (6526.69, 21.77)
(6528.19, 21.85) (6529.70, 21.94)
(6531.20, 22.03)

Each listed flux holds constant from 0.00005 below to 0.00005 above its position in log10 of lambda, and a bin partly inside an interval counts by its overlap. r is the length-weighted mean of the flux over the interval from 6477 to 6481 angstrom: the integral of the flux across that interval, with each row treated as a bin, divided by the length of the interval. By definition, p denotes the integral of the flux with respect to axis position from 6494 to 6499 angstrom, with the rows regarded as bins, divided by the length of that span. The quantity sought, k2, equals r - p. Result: -0.83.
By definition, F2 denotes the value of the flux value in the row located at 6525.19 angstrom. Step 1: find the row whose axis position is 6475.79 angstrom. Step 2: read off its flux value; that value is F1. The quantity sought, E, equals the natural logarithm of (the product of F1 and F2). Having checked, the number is 6.14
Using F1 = 21.39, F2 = 21.72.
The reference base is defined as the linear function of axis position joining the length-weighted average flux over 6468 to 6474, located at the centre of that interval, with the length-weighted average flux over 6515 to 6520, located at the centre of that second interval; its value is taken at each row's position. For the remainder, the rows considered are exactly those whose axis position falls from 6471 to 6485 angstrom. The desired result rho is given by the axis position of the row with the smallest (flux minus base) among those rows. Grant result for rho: 6483.25 angstrom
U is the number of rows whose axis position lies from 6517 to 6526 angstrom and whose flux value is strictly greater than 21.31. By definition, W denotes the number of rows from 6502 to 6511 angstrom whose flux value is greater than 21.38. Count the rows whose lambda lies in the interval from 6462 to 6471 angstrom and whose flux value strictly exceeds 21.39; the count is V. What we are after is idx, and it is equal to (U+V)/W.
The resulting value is 1.00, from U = 6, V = 0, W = 6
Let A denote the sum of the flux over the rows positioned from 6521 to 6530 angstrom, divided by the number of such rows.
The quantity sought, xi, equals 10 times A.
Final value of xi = 218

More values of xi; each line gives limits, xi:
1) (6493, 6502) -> 221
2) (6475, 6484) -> 212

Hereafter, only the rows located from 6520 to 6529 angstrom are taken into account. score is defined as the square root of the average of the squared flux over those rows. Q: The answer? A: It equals 21.7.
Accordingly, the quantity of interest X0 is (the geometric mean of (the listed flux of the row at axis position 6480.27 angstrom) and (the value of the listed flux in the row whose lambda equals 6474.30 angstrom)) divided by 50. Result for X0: 0.426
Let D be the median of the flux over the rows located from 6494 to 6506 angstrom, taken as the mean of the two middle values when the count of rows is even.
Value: 22.2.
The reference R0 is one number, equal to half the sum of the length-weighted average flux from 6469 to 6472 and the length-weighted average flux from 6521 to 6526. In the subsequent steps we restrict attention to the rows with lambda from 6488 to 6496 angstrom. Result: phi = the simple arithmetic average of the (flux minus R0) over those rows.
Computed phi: 0.3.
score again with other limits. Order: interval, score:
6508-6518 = 21.8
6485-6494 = 21.6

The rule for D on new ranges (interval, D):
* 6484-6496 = 21.6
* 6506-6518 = 21.8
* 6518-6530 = 21.7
